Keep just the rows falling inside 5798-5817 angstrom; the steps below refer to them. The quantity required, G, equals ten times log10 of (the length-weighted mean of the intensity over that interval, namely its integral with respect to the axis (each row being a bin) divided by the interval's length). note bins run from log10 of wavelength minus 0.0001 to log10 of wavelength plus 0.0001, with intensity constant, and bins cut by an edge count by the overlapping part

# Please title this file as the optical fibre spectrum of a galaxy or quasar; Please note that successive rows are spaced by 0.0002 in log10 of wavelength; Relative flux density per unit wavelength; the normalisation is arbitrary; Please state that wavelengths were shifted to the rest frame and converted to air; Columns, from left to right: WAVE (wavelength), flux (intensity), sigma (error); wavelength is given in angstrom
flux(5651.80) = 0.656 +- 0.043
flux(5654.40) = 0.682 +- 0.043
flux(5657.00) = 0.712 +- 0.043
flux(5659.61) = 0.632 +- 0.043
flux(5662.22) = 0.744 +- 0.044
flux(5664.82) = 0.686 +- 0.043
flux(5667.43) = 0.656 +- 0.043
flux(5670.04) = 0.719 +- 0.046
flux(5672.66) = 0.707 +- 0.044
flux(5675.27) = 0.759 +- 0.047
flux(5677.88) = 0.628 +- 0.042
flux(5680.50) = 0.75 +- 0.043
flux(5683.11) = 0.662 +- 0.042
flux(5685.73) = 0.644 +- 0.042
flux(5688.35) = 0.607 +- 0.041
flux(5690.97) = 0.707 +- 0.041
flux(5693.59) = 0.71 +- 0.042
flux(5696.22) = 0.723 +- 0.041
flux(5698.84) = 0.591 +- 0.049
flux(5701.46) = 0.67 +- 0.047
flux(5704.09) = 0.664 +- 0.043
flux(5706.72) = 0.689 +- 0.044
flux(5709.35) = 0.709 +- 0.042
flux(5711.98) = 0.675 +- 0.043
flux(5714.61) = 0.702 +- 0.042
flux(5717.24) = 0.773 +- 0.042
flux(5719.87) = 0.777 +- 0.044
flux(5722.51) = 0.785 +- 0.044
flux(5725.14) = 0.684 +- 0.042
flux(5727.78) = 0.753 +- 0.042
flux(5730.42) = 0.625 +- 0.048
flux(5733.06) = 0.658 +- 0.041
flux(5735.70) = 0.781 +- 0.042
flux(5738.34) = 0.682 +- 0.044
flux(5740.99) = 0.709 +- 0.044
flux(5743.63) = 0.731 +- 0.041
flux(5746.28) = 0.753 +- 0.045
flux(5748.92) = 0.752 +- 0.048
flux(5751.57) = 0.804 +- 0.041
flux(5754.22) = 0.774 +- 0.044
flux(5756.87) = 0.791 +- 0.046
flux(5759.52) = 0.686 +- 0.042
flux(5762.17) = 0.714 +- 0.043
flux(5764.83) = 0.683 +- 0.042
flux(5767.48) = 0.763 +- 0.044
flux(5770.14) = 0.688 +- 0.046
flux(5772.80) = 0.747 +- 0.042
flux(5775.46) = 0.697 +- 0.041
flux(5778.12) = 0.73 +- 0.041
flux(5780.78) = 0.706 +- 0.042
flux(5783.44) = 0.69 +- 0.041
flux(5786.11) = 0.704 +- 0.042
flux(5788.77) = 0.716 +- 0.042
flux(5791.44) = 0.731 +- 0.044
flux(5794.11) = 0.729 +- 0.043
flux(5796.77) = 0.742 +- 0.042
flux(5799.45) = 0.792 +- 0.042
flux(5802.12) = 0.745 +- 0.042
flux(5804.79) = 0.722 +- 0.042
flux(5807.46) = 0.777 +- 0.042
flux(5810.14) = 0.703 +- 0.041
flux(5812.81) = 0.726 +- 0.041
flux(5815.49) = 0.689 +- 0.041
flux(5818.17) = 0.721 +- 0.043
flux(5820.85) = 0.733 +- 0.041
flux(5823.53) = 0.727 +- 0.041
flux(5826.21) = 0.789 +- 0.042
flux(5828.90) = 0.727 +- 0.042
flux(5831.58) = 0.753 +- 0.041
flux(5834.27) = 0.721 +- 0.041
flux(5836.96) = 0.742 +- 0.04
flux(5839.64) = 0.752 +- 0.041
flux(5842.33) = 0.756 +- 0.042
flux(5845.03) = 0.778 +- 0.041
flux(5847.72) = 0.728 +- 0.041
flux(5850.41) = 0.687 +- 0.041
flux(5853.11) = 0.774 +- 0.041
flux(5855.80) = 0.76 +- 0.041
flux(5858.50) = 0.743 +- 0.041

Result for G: -1.33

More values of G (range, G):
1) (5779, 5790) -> -1.52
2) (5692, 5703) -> -1.71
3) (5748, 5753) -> -1.08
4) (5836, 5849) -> -1.24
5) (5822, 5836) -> -1.29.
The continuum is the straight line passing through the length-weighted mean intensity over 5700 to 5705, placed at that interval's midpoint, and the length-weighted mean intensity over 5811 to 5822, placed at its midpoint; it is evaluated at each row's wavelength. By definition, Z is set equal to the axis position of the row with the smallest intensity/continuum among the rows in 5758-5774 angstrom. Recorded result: 5764.83 angstrom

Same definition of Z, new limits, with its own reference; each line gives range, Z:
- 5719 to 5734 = 5730.42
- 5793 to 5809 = 5804.79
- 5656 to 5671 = 5659.61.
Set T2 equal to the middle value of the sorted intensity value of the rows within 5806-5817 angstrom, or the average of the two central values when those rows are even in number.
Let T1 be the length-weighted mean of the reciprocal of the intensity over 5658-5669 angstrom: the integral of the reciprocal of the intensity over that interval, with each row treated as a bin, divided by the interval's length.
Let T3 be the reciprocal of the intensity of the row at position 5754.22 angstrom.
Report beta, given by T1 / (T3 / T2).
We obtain 0.81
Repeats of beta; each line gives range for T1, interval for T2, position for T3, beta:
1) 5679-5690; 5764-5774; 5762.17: 0.77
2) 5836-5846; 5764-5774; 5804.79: 0.68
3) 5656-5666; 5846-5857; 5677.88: 0.68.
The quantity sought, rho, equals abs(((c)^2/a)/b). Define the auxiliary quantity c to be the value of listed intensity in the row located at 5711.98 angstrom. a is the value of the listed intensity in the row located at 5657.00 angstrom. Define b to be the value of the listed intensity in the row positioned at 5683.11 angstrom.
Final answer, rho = 0.97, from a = 0.712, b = 0.662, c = 0.675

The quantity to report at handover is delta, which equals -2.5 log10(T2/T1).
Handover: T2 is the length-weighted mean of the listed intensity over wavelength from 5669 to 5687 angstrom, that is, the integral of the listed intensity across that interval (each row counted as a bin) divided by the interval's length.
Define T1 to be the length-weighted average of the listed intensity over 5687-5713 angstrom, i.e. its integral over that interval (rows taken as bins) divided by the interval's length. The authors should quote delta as -0.03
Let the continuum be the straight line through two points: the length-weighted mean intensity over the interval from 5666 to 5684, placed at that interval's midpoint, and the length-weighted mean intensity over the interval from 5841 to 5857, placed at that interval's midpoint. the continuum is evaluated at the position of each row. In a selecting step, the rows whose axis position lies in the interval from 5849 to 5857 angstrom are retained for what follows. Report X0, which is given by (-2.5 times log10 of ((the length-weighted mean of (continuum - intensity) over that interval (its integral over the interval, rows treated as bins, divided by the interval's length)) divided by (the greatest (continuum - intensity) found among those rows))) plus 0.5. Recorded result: 2.7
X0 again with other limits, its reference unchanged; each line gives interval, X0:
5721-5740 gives 4.1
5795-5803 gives -0.6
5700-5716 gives 1.2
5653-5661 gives 1.9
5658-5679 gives 3.6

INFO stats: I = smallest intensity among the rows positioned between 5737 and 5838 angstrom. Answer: 0.682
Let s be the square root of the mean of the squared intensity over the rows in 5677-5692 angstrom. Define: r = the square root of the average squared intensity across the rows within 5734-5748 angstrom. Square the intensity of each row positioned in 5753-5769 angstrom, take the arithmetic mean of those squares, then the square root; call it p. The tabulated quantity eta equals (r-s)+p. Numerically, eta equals 0.80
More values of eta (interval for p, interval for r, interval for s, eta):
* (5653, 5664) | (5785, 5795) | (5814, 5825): 0.70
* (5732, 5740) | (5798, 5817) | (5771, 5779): 0.72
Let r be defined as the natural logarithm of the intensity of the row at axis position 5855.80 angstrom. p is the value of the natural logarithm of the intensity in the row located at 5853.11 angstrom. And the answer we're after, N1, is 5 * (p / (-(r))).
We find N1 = -4.7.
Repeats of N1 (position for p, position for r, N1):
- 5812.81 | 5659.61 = -3.5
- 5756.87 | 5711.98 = -3.0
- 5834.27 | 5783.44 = -4.4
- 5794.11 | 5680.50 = -5.5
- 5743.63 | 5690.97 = -4.5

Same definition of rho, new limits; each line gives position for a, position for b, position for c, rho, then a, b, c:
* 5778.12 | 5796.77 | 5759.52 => 0.87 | 0.73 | 0.742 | 0.686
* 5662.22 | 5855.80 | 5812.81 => 0.93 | 0.744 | 0.76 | 0.726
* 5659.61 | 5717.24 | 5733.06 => 0.89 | 0.632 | 0.773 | 0.658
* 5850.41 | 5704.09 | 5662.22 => 1.21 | 0.687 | 0.664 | 0.744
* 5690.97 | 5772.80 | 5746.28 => 1.07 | 0.707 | 0.747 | 0.753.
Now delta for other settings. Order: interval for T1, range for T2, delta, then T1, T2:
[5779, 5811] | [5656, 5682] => 0.05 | 0.730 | 0.699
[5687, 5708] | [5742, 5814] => -0.10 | 0.670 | 0.733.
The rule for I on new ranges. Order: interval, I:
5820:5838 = 0.721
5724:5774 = 0.625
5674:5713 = 0.591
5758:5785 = 0.683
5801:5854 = 0.687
